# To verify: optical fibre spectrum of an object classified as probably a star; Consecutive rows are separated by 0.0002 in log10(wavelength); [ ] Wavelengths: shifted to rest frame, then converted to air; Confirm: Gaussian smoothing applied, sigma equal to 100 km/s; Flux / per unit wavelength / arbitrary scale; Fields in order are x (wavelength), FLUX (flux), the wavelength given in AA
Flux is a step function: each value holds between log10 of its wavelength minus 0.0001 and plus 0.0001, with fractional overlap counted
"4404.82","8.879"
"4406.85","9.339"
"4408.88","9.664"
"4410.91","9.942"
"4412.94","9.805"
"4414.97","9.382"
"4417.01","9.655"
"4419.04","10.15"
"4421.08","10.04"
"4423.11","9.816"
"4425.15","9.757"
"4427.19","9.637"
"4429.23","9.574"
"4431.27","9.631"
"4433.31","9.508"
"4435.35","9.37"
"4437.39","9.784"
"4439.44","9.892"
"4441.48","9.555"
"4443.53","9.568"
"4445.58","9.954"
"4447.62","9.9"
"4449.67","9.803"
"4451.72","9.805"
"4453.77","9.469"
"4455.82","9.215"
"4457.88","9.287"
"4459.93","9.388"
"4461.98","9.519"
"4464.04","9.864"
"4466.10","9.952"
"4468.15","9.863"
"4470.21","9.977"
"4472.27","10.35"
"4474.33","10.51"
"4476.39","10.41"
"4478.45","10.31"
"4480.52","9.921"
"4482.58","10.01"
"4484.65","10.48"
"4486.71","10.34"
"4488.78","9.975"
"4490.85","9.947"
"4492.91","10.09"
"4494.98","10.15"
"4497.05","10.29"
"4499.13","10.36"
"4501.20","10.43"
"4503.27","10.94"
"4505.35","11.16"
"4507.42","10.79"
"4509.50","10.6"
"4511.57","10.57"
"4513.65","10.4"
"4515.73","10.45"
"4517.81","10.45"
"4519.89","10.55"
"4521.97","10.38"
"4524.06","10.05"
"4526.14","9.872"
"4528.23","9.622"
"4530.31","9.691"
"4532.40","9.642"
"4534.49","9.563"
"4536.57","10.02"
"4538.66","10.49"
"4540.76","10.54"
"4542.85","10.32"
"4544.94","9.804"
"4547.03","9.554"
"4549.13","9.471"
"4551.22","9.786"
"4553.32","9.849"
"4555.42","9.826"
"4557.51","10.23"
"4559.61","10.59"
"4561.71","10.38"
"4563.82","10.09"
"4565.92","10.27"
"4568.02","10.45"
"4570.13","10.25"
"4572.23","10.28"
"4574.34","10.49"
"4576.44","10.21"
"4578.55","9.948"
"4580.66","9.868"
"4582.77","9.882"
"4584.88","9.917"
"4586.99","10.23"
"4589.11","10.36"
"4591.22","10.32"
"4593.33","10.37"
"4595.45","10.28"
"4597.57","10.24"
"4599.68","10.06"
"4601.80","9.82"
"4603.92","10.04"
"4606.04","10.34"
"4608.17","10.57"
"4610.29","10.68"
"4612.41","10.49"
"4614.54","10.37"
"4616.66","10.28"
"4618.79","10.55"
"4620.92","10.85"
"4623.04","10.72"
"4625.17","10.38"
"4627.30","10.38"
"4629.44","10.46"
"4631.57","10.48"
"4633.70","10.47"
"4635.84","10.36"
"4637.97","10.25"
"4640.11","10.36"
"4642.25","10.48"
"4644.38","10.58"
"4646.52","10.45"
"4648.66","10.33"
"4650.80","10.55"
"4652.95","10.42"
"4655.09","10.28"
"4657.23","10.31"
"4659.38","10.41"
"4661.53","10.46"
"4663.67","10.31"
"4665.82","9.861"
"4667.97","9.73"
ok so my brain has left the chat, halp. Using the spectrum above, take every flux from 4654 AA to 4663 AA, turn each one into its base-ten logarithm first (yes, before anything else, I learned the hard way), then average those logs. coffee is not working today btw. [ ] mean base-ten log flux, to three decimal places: 1.016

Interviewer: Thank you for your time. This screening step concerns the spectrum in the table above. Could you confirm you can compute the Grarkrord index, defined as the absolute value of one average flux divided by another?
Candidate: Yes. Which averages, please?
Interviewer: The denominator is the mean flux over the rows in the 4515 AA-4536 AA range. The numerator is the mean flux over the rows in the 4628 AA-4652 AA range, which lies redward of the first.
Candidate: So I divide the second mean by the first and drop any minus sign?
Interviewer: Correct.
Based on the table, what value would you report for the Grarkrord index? 1.04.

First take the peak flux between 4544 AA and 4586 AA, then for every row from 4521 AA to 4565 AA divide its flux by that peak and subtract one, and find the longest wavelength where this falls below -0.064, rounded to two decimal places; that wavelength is 4555.42 AA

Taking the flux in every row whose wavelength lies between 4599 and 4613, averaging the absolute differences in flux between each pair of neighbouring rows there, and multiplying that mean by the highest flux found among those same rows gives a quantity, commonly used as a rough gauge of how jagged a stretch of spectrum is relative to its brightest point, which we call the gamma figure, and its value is 2.3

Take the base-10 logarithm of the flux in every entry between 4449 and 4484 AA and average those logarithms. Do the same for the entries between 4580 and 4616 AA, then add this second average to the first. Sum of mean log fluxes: 2.00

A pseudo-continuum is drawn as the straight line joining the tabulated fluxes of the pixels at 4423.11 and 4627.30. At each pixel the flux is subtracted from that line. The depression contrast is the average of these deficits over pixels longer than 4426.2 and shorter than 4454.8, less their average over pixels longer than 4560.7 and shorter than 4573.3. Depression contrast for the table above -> 0.26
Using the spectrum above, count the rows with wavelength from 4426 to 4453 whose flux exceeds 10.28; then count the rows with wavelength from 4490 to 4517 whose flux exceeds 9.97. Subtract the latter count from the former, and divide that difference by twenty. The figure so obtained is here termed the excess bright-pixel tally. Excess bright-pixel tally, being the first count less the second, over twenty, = -0.60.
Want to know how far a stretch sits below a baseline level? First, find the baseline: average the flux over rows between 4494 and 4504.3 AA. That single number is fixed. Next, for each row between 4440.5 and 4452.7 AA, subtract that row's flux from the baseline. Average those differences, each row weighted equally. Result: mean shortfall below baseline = 0.7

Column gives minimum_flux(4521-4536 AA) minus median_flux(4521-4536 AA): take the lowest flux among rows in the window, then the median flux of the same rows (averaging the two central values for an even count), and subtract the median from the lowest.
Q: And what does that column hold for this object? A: -0.13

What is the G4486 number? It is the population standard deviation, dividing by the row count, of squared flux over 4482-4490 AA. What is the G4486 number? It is 4.4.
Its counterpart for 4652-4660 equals 1.3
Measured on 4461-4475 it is 6.1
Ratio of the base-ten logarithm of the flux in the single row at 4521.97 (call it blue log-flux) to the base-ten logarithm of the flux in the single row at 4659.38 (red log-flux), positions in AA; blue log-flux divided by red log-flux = 1.00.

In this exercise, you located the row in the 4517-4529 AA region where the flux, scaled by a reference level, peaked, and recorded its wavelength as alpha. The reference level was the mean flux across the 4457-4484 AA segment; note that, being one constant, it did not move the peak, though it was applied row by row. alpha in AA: 4519.89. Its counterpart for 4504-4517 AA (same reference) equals 4505.35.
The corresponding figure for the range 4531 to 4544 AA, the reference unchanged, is 4540.76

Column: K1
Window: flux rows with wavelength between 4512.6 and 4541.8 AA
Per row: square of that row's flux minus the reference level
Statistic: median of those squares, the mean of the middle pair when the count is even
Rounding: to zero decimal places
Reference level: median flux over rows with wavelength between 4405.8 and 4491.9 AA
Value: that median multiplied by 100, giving 19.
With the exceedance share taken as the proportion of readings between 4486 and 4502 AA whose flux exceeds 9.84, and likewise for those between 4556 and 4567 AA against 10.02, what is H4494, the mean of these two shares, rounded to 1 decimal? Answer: 1.0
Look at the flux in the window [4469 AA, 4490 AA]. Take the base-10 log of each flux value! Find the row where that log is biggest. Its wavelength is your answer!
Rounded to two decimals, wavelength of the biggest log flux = 4474.33 AA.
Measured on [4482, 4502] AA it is 4484.65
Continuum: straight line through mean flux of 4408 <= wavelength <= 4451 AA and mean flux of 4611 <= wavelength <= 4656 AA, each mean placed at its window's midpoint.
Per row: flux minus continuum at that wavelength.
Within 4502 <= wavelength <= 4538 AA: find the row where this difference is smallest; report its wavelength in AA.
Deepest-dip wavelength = 4534.49 AA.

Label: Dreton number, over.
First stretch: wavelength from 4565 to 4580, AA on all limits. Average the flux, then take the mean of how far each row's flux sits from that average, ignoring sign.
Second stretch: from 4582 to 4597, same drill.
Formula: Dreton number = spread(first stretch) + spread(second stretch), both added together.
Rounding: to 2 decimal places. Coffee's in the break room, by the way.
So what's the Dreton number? 0.28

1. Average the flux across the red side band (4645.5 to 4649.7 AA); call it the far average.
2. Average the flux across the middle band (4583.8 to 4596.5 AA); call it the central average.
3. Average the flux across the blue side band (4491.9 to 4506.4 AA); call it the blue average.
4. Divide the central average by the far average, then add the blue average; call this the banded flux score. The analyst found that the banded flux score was 11.5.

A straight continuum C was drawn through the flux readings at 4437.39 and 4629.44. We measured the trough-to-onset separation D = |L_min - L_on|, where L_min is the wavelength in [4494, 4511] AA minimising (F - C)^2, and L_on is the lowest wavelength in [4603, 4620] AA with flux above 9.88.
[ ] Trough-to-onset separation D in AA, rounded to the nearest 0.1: 108.9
